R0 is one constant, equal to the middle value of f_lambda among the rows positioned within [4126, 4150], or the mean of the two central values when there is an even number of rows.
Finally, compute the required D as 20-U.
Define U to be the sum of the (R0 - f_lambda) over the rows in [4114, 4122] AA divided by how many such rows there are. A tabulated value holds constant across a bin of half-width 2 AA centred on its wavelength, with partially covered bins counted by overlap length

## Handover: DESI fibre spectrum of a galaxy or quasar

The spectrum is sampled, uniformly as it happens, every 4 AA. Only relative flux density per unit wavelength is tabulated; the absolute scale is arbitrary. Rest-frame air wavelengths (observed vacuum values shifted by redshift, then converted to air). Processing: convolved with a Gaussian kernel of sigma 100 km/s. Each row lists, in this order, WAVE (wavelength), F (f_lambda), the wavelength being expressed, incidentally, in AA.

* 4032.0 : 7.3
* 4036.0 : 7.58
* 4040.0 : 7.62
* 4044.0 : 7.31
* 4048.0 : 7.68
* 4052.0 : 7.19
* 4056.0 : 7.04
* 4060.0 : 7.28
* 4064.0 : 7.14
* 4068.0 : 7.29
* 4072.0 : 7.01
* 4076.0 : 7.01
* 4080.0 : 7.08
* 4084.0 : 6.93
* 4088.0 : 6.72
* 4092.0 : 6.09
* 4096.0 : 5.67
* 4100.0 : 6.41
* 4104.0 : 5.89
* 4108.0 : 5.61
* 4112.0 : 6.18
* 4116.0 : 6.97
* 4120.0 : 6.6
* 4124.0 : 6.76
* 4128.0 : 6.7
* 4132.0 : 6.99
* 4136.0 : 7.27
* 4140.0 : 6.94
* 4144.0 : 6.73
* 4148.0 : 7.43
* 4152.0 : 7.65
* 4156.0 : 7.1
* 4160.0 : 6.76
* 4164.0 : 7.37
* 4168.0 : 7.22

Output 19.8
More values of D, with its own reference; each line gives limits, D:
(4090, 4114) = 19.0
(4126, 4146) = 20.0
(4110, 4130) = 19.7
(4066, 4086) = 20.1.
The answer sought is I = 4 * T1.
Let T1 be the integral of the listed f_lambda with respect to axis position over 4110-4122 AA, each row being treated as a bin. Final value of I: 316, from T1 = 79.0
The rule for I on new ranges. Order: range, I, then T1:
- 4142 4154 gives 349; 87.2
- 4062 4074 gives 343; 85.8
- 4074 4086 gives 336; 84.1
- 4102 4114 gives 283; 70.7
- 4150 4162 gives 344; 86.0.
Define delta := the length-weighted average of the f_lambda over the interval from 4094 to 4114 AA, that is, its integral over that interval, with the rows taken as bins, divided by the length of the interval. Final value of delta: 6.0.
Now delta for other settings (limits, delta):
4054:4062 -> 7.2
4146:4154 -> 7.5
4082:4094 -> 6.6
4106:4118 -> 6.3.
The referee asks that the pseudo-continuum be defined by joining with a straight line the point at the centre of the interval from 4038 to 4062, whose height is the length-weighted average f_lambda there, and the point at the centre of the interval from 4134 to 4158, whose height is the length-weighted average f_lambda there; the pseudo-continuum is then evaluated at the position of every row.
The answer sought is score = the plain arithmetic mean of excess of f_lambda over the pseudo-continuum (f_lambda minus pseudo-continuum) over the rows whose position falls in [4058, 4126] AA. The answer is -0.7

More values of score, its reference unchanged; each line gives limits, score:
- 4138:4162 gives -0.1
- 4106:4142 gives -0.6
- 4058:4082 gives -0.2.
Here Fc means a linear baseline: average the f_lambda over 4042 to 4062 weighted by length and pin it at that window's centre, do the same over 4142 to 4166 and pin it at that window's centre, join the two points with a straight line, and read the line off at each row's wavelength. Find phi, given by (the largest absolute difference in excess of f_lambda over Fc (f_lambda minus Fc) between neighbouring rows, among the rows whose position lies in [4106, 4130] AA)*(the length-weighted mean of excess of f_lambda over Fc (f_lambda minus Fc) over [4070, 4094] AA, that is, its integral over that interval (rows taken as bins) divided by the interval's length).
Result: -0.36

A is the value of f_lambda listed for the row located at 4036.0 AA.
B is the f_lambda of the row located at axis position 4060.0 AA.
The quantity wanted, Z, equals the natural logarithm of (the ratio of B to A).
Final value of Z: -0.04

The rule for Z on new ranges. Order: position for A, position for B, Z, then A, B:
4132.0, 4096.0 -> -0.21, 6.99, 5.67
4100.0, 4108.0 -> -0.13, 6.41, 5.61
